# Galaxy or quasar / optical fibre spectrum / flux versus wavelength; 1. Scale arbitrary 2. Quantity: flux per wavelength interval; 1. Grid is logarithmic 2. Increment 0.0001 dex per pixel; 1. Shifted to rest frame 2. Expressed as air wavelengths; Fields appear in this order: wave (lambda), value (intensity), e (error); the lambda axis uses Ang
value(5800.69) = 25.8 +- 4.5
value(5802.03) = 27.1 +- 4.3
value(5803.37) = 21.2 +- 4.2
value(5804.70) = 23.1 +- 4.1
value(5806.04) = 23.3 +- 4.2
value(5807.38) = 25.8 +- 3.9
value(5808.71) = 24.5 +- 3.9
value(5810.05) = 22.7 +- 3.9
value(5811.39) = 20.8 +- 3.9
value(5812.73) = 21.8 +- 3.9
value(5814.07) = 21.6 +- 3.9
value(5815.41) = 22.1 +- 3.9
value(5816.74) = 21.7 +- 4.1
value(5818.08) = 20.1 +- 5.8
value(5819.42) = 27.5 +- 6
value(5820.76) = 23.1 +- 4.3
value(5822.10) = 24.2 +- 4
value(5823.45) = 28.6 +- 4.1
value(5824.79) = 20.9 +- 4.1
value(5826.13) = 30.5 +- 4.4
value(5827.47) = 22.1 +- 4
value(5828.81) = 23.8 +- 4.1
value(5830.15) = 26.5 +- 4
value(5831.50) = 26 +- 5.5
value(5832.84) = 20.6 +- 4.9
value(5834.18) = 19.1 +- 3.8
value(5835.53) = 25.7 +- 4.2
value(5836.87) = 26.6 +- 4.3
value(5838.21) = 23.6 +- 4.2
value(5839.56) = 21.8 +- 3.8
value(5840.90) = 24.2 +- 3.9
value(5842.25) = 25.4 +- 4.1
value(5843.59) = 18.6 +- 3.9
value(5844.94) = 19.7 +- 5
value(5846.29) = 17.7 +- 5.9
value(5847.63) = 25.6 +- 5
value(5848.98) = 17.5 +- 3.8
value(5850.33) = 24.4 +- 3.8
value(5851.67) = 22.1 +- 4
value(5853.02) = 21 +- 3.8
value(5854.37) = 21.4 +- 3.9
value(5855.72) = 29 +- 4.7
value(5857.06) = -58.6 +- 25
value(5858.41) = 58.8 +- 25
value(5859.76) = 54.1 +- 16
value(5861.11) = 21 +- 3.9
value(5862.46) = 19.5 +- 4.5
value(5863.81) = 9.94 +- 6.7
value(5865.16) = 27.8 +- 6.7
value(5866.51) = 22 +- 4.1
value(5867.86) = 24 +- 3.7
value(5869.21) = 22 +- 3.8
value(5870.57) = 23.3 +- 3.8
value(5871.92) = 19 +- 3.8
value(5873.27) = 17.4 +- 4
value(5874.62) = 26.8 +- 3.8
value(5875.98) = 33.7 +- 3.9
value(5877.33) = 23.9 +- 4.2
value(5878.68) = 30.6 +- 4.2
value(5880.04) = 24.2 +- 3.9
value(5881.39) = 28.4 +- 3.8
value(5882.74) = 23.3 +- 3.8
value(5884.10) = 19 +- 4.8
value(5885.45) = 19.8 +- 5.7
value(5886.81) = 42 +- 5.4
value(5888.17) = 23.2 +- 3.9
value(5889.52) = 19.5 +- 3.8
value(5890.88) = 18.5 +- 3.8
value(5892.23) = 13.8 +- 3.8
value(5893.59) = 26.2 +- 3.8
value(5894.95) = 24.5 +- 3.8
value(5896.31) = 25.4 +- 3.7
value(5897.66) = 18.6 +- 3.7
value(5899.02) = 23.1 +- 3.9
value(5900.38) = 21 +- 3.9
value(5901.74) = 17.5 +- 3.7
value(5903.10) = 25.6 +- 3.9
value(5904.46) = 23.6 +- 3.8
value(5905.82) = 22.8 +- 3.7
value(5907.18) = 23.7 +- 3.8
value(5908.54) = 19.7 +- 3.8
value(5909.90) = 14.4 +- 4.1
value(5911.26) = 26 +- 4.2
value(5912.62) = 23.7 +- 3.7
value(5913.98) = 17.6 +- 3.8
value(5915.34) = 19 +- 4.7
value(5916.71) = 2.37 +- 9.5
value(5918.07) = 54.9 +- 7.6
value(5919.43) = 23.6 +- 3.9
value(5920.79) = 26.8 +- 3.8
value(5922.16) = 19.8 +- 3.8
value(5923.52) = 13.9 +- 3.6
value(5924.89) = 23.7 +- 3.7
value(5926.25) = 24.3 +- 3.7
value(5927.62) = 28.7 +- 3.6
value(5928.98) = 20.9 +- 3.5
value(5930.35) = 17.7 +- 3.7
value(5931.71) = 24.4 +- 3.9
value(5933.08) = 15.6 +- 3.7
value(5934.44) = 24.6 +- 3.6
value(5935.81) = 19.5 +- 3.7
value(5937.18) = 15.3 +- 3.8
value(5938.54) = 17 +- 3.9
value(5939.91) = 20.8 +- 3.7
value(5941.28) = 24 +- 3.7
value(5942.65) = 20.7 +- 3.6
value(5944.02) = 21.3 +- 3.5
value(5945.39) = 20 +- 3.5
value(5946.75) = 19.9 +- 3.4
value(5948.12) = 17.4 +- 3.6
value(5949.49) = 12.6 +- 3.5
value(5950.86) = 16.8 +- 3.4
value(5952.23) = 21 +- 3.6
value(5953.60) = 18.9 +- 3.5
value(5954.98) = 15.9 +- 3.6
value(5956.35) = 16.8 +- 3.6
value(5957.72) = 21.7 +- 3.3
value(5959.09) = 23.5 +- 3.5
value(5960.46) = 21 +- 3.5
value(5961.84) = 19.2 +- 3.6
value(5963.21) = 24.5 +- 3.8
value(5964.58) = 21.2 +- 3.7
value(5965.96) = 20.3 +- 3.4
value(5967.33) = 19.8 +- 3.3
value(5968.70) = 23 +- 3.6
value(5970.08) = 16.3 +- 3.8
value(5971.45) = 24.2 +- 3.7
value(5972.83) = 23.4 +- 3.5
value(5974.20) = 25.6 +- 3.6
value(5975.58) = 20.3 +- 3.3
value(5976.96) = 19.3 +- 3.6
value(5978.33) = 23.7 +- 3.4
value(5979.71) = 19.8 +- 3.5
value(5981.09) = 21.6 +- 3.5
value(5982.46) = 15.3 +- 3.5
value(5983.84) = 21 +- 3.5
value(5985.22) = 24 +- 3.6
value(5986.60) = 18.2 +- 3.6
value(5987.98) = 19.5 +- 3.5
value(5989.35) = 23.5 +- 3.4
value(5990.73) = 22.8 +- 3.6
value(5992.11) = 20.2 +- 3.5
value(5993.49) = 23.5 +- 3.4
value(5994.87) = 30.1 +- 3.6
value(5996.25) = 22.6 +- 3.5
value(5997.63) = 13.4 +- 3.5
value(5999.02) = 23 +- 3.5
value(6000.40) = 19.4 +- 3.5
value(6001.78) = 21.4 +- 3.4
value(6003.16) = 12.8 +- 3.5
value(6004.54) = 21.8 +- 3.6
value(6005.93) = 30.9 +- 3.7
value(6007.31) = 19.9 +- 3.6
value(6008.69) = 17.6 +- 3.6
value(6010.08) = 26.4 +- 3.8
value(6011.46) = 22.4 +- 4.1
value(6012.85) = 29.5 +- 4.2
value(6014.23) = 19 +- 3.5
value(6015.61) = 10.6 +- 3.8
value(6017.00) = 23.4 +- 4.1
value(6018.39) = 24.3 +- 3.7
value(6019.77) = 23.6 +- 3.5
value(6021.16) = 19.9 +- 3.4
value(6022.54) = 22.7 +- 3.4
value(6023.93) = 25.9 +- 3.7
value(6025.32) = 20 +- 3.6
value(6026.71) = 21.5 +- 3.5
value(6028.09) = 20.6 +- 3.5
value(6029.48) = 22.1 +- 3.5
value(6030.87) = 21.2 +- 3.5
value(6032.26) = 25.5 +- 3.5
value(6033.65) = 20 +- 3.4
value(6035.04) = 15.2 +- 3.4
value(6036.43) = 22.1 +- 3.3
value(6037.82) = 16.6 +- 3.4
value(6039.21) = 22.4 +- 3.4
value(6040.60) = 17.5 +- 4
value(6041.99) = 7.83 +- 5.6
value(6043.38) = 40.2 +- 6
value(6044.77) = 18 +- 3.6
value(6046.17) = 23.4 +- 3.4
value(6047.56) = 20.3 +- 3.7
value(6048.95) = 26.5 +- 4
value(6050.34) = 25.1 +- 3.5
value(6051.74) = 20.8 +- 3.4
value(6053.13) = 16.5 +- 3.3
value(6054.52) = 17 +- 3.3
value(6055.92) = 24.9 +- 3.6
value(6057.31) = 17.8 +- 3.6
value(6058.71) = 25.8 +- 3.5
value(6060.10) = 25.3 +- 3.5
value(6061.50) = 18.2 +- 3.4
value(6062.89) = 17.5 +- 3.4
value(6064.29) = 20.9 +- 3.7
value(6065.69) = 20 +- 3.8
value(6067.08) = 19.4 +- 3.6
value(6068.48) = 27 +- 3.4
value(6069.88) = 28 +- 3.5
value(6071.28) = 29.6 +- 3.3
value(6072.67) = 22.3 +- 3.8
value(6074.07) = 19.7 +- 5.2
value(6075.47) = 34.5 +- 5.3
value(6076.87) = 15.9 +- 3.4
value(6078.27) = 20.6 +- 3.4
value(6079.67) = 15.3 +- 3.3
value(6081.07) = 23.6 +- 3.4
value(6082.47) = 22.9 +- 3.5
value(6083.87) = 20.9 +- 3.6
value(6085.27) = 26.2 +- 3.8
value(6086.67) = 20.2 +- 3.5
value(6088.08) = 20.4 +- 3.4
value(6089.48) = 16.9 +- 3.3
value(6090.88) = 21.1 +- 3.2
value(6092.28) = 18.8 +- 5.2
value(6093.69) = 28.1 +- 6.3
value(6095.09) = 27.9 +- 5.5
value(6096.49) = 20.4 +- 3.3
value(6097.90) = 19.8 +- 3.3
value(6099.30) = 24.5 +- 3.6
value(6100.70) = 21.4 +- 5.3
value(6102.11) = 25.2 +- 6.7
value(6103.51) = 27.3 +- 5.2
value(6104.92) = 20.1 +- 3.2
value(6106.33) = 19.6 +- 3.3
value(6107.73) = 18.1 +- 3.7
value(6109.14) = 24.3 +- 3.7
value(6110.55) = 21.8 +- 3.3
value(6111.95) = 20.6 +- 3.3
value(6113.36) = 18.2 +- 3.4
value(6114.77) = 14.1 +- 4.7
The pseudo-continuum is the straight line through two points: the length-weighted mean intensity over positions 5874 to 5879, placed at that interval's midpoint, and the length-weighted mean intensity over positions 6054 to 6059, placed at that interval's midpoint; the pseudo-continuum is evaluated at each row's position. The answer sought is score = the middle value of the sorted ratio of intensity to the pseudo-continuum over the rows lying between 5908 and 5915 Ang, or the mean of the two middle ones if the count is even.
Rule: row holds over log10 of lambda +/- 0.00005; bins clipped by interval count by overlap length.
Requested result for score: 0.72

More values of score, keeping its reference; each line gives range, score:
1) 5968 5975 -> 0.95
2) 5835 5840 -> 0.81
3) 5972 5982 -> 0.89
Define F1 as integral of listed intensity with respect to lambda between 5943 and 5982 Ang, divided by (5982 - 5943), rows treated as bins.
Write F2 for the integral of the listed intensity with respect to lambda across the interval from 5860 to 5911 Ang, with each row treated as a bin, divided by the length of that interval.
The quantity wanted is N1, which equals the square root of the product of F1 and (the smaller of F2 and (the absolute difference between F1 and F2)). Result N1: 7.4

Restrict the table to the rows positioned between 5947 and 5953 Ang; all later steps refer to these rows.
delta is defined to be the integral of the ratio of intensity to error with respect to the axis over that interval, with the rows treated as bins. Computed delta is 29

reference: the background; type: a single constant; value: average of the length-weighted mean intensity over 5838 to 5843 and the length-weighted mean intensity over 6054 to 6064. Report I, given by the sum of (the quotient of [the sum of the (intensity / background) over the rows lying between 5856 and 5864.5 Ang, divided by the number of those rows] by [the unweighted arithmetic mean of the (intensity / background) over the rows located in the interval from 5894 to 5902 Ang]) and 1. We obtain 1.81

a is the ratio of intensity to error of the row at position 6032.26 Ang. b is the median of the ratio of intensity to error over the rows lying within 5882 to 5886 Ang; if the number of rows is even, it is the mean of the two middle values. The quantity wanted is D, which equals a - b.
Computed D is 3.3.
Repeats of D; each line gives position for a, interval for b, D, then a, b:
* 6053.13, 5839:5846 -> -0.7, 5.0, 5.7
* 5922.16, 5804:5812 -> -0.5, 5.2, 5.7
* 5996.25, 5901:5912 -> 0.3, 6.5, 6.2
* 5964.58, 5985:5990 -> -0.4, 5.7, 6.1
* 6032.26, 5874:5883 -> 0.2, 7.3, 7.1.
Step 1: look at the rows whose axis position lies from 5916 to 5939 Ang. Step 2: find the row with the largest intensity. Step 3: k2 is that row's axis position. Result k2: 5918.07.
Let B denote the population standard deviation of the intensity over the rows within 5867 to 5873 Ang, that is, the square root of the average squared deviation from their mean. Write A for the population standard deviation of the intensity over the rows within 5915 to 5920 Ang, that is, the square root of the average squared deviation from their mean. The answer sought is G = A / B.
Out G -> 9.9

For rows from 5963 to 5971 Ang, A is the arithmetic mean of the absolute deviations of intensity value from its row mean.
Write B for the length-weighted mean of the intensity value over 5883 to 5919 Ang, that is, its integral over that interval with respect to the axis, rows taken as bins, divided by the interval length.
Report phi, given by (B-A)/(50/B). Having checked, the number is 9.2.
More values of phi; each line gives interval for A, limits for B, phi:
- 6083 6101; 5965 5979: 8.1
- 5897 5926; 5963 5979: 7.1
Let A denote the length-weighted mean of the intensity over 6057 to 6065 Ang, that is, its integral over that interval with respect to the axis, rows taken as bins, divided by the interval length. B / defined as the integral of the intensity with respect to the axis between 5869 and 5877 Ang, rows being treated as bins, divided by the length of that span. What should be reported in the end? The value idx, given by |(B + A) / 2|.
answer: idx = 22.4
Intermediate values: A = 21.1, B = 23.8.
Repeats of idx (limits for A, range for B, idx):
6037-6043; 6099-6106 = 20.5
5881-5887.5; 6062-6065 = 22.8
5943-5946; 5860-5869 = 21.5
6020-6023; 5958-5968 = 21.5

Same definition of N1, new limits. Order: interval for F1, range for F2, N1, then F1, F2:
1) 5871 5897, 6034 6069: 8.7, 24.2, 21.0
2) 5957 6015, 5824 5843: 7.3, 21.6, 24.1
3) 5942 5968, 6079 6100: 6.6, 19.6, 21.8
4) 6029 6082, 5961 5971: 4.7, 21.7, 20.7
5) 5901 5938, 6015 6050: 3.3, 21.8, 21.3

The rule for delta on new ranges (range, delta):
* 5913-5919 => 25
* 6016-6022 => 36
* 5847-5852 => 27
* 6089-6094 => 25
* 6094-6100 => 36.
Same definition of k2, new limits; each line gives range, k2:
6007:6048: 6043.38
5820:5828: 5826.13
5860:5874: 5865.16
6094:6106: 6095.09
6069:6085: 6075.47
